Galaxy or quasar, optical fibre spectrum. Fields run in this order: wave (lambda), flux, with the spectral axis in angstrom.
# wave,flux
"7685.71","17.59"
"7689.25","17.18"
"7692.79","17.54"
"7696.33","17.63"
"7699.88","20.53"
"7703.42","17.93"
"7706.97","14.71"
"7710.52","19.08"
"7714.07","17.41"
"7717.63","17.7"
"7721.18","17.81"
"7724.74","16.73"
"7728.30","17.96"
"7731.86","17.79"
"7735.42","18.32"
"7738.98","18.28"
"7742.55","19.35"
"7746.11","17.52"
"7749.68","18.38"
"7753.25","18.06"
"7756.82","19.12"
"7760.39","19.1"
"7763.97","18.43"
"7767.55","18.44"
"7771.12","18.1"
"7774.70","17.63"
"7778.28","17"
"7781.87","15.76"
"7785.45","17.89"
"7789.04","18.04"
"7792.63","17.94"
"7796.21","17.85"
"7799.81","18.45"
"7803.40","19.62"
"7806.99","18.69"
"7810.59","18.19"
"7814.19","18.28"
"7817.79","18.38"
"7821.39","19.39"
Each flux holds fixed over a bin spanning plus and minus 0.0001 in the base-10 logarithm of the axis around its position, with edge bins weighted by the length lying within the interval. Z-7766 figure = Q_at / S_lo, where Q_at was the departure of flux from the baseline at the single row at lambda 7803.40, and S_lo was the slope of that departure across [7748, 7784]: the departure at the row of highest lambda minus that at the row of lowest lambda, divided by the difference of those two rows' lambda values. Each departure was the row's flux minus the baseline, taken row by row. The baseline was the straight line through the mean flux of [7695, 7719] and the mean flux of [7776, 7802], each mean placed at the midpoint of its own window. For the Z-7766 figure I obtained -27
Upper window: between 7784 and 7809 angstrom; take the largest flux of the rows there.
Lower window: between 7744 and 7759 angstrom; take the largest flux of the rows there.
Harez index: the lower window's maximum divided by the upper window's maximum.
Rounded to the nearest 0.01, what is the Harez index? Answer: 0.97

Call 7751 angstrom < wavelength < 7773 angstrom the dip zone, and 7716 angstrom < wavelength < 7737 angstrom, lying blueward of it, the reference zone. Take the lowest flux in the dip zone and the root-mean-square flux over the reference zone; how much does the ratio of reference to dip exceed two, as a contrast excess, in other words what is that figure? -1.02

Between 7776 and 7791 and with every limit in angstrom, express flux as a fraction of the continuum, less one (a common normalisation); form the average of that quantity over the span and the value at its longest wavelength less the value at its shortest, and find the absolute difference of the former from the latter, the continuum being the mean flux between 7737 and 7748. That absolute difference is 0.12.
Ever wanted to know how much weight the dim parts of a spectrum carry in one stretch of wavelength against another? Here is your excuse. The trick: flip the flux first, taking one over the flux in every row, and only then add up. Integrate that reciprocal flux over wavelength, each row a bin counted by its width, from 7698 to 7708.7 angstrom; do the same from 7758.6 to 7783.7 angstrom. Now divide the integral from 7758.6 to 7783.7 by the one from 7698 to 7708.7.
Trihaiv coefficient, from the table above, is 2.3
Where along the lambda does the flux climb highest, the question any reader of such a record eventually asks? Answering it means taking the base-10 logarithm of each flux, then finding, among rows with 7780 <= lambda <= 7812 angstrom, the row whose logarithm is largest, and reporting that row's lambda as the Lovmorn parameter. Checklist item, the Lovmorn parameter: 7803.40 angstrom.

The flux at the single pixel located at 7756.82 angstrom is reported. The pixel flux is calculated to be 19.12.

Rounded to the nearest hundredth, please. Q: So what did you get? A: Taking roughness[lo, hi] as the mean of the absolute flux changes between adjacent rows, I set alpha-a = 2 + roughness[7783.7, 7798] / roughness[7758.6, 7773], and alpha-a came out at 2.33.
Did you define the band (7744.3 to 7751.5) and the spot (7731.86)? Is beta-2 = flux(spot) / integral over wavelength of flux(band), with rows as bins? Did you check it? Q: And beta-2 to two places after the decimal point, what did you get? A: 0.14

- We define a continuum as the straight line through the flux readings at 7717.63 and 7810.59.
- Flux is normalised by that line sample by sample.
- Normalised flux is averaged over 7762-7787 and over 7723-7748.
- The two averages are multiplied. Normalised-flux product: 0.99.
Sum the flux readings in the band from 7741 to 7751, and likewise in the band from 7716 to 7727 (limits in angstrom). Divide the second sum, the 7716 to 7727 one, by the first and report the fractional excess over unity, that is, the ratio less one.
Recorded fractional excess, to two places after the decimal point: -0.05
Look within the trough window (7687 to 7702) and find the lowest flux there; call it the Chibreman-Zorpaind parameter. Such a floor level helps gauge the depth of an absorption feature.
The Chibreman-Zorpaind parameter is 17.18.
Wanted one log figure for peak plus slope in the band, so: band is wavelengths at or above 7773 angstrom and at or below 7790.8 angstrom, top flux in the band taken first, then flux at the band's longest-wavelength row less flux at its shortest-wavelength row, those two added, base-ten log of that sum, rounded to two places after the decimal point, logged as 1.27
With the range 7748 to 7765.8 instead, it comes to 1.28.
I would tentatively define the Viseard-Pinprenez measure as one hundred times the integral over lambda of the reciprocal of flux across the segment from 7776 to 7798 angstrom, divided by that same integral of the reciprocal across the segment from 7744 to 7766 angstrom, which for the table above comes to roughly 106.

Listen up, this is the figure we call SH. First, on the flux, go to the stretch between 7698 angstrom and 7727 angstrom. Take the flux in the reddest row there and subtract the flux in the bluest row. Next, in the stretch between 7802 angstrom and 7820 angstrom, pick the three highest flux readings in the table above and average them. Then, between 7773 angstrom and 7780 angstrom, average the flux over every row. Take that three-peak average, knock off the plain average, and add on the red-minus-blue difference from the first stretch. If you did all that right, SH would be -2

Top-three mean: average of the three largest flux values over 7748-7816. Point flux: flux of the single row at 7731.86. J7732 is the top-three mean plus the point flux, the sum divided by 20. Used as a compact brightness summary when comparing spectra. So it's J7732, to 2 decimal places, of 1.85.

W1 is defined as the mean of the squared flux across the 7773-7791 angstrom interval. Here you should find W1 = 299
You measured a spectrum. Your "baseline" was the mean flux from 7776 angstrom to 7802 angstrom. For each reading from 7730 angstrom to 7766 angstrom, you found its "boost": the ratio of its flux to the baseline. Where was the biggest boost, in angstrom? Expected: 7742.55 angstrom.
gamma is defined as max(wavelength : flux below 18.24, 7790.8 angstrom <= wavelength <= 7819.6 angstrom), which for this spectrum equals 7810.59 angstrom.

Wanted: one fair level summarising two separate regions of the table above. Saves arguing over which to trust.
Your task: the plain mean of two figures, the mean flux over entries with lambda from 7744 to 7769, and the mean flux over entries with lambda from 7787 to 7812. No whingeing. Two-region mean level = 18.4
